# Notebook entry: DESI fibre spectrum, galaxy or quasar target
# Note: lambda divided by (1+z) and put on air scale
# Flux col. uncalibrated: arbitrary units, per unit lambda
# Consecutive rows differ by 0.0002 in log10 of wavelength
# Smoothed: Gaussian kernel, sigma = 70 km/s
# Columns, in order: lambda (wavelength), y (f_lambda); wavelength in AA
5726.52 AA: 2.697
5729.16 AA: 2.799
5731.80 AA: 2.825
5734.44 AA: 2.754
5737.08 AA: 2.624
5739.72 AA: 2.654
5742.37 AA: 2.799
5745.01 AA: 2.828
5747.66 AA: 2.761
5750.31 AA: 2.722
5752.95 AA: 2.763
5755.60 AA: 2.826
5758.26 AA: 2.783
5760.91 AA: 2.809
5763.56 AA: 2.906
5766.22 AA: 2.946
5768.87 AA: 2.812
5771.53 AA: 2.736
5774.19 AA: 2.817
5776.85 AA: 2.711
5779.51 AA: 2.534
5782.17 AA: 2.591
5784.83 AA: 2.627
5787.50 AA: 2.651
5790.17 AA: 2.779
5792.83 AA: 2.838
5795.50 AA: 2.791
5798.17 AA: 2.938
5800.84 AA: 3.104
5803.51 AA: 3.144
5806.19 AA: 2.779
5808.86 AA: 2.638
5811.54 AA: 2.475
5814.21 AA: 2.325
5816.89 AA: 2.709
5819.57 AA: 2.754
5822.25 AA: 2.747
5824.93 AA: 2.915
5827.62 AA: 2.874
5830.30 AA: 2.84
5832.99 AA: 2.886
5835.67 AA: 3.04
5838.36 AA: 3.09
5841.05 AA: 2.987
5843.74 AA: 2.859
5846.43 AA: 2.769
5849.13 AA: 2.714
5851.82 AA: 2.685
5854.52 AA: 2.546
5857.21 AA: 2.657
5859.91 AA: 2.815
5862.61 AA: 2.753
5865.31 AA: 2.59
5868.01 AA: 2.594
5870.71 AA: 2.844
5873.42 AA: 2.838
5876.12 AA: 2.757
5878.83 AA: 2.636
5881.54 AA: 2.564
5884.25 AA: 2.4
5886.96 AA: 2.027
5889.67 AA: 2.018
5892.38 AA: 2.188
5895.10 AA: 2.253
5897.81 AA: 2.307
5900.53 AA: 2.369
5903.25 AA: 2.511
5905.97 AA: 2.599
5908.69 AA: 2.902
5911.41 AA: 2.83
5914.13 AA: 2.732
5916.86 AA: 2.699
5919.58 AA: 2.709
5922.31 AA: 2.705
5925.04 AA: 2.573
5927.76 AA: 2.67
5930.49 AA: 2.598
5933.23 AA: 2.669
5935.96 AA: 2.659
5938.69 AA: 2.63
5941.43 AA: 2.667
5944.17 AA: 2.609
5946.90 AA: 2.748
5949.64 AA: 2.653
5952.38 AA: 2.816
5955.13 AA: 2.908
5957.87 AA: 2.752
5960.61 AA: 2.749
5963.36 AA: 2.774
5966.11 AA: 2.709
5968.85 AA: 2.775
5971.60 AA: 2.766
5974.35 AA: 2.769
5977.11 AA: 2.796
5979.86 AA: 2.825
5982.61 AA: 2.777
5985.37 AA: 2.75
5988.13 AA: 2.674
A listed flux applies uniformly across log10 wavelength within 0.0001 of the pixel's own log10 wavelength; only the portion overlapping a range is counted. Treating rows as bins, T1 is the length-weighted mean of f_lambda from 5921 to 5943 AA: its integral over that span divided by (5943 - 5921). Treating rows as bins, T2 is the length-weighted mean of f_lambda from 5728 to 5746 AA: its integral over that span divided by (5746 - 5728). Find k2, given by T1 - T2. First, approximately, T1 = 2.65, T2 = 2.75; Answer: -0.11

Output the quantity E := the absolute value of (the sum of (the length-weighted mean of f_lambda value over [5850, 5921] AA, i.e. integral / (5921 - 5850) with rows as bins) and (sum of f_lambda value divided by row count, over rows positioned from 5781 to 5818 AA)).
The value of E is 5.3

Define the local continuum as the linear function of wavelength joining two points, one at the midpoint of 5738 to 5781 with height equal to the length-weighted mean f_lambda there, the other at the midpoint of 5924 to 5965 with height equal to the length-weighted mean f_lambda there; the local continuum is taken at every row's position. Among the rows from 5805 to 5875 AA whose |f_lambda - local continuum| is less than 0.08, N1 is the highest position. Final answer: 5862.61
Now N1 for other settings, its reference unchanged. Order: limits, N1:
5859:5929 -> 5927.76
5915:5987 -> 5985.37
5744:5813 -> 5806.19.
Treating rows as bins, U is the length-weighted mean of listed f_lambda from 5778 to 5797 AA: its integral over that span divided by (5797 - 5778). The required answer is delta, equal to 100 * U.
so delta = 269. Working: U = 2.69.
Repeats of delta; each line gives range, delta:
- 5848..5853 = 270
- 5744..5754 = 277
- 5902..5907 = 255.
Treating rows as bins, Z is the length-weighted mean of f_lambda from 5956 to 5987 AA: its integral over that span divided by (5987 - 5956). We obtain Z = 2.77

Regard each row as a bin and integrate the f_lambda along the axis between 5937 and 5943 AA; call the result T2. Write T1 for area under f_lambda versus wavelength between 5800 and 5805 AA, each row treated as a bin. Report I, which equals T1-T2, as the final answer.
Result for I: 0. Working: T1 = 15.6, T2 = 15.9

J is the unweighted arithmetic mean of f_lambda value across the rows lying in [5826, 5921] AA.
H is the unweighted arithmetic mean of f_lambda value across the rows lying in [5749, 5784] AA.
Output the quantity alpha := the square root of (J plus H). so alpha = 2.33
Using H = 2.77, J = 2.65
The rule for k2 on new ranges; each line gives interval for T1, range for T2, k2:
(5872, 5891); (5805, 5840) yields -0.31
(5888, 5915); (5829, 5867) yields -0.34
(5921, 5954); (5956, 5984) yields -0.10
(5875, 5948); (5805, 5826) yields -0.11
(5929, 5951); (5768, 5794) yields -0.05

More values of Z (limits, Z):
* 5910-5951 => 2.68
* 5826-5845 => 2.94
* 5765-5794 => 2.73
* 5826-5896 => 2.67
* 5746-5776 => 2.81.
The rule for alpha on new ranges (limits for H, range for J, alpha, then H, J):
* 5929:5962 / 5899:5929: 2.32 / 2.70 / 2.66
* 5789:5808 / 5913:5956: 2.37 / 2.91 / 2.69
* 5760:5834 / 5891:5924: 2.31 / 2.77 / 2.57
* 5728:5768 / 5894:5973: 2.34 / 2.79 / 2.67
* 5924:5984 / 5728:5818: 2.34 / 2.72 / 2.76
